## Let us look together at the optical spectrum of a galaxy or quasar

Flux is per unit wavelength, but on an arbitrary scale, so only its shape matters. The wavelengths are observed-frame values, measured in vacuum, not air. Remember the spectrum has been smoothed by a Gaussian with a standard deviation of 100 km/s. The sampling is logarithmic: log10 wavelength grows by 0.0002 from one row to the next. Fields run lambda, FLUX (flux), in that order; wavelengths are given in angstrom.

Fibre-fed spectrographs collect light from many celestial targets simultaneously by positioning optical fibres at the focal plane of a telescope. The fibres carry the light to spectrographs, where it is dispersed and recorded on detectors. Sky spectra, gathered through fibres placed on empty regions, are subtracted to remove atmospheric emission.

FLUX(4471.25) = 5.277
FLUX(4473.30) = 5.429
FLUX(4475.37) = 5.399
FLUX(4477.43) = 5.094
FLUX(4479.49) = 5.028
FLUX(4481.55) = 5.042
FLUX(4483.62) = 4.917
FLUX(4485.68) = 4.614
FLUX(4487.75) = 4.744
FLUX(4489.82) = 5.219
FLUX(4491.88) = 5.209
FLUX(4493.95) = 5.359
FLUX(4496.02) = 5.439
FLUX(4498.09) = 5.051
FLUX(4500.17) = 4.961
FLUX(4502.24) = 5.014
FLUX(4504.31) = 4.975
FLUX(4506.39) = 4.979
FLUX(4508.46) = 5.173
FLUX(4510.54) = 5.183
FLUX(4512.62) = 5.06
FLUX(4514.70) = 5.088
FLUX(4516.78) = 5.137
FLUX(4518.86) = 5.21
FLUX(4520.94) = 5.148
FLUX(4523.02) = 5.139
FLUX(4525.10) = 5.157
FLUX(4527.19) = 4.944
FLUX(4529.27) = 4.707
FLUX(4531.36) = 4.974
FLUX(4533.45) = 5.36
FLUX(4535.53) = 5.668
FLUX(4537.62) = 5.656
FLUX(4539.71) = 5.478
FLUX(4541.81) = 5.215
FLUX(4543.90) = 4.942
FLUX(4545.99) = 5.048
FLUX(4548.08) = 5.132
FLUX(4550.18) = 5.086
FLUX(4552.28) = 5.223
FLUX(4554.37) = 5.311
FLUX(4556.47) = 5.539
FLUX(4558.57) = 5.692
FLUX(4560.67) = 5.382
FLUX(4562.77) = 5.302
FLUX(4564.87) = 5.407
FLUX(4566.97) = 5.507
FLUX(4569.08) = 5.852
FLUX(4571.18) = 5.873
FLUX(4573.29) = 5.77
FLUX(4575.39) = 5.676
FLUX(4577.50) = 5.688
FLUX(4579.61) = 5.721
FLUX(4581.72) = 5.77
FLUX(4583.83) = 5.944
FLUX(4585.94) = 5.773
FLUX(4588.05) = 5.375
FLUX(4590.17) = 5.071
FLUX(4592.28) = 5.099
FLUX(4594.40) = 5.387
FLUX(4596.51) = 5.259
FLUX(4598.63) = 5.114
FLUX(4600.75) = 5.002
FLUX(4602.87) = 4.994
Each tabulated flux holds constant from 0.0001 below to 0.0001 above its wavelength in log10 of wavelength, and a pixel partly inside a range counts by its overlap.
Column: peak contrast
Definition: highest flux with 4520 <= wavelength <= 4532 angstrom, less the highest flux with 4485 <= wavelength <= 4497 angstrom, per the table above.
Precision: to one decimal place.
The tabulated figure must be -0.3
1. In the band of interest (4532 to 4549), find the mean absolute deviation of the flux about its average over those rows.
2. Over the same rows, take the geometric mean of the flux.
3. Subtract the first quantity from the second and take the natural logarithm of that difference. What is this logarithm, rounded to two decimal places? 1.62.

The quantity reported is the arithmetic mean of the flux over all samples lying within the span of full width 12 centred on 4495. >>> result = 5.21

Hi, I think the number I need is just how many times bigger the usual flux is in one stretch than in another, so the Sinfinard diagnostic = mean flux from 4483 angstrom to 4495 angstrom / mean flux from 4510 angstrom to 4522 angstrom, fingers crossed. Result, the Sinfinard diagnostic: 0.98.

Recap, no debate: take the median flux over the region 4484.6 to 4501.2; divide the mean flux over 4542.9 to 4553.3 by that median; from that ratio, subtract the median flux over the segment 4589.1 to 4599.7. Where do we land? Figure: -4.12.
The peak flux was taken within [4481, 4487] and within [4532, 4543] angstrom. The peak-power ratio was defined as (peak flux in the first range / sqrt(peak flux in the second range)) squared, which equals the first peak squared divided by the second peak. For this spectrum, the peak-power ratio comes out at 4.5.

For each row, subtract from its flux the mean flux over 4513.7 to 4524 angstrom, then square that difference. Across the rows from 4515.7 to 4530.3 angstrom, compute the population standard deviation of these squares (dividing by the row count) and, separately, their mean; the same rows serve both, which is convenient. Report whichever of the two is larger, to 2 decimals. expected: 0.07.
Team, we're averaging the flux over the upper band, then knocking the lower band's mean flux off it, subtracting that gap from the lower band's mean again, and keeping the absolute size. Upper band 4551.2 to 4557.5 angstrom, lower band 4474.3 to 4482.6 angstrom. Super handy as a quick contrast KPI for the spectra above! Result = 4.92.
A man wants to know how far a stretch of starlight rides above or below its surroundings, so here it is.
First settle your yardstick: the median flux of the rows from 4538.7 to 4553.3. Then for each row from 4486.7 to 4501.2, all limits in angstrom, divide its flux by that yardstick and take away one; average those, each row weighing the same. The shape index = 0.00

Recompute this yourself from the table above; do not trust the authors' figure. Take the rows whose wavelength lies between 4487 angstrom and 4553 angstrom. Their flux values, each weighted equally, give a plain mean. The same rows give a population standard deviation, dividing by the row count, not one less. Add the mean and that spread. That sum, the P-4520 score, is 5.36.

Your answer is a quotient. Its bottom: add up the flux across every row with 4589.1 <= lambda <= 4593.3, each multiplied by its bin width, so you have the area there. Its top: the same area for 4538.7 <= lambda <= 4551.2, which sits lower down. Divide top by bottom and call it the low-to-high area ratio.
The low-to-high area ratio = 3.0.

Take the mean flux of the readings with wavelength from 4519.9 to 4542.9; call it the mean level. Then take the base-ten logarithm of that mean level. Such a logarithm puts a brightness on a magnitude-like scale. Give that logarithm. 0.718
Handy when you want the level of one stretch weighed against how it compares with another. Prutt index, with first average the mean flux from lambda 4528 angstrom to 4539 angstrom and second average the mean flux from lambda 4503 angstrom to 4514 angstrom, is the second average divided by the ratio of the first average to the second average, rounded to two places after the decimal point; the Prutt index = 4.88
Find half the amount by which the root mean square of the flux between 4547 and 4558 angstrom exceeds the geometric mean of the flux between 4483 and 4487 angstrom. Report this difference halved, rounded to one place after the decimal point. 0.2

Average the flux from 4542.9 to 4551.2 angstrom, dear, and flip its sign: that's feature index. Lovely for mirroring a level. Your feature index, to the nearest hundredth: -5.05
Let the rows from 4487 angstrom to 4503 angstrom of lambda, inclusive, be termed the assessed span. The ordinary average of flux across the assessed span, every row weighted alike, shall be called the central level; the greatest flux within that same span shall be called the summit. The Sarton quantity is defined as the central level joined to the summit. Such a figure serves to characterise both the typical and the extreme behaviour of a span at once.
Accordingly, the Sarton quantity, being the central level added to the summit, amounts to 10.6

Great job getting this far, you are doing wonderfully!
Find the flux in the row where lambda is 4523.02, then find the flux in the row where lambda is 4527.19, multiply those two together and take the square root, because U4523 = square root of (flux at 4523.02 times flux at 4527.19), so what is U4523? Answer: 5.0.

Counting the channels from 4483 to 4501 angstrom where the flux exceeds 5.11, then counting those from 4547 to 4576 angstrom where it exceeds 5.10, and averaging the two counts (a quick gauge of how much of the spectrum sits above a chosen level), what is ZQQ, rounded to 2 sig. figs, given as 8.5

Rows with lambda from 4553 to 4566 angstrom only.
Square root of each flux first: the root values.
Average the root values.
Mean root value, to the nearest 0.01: 2.33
